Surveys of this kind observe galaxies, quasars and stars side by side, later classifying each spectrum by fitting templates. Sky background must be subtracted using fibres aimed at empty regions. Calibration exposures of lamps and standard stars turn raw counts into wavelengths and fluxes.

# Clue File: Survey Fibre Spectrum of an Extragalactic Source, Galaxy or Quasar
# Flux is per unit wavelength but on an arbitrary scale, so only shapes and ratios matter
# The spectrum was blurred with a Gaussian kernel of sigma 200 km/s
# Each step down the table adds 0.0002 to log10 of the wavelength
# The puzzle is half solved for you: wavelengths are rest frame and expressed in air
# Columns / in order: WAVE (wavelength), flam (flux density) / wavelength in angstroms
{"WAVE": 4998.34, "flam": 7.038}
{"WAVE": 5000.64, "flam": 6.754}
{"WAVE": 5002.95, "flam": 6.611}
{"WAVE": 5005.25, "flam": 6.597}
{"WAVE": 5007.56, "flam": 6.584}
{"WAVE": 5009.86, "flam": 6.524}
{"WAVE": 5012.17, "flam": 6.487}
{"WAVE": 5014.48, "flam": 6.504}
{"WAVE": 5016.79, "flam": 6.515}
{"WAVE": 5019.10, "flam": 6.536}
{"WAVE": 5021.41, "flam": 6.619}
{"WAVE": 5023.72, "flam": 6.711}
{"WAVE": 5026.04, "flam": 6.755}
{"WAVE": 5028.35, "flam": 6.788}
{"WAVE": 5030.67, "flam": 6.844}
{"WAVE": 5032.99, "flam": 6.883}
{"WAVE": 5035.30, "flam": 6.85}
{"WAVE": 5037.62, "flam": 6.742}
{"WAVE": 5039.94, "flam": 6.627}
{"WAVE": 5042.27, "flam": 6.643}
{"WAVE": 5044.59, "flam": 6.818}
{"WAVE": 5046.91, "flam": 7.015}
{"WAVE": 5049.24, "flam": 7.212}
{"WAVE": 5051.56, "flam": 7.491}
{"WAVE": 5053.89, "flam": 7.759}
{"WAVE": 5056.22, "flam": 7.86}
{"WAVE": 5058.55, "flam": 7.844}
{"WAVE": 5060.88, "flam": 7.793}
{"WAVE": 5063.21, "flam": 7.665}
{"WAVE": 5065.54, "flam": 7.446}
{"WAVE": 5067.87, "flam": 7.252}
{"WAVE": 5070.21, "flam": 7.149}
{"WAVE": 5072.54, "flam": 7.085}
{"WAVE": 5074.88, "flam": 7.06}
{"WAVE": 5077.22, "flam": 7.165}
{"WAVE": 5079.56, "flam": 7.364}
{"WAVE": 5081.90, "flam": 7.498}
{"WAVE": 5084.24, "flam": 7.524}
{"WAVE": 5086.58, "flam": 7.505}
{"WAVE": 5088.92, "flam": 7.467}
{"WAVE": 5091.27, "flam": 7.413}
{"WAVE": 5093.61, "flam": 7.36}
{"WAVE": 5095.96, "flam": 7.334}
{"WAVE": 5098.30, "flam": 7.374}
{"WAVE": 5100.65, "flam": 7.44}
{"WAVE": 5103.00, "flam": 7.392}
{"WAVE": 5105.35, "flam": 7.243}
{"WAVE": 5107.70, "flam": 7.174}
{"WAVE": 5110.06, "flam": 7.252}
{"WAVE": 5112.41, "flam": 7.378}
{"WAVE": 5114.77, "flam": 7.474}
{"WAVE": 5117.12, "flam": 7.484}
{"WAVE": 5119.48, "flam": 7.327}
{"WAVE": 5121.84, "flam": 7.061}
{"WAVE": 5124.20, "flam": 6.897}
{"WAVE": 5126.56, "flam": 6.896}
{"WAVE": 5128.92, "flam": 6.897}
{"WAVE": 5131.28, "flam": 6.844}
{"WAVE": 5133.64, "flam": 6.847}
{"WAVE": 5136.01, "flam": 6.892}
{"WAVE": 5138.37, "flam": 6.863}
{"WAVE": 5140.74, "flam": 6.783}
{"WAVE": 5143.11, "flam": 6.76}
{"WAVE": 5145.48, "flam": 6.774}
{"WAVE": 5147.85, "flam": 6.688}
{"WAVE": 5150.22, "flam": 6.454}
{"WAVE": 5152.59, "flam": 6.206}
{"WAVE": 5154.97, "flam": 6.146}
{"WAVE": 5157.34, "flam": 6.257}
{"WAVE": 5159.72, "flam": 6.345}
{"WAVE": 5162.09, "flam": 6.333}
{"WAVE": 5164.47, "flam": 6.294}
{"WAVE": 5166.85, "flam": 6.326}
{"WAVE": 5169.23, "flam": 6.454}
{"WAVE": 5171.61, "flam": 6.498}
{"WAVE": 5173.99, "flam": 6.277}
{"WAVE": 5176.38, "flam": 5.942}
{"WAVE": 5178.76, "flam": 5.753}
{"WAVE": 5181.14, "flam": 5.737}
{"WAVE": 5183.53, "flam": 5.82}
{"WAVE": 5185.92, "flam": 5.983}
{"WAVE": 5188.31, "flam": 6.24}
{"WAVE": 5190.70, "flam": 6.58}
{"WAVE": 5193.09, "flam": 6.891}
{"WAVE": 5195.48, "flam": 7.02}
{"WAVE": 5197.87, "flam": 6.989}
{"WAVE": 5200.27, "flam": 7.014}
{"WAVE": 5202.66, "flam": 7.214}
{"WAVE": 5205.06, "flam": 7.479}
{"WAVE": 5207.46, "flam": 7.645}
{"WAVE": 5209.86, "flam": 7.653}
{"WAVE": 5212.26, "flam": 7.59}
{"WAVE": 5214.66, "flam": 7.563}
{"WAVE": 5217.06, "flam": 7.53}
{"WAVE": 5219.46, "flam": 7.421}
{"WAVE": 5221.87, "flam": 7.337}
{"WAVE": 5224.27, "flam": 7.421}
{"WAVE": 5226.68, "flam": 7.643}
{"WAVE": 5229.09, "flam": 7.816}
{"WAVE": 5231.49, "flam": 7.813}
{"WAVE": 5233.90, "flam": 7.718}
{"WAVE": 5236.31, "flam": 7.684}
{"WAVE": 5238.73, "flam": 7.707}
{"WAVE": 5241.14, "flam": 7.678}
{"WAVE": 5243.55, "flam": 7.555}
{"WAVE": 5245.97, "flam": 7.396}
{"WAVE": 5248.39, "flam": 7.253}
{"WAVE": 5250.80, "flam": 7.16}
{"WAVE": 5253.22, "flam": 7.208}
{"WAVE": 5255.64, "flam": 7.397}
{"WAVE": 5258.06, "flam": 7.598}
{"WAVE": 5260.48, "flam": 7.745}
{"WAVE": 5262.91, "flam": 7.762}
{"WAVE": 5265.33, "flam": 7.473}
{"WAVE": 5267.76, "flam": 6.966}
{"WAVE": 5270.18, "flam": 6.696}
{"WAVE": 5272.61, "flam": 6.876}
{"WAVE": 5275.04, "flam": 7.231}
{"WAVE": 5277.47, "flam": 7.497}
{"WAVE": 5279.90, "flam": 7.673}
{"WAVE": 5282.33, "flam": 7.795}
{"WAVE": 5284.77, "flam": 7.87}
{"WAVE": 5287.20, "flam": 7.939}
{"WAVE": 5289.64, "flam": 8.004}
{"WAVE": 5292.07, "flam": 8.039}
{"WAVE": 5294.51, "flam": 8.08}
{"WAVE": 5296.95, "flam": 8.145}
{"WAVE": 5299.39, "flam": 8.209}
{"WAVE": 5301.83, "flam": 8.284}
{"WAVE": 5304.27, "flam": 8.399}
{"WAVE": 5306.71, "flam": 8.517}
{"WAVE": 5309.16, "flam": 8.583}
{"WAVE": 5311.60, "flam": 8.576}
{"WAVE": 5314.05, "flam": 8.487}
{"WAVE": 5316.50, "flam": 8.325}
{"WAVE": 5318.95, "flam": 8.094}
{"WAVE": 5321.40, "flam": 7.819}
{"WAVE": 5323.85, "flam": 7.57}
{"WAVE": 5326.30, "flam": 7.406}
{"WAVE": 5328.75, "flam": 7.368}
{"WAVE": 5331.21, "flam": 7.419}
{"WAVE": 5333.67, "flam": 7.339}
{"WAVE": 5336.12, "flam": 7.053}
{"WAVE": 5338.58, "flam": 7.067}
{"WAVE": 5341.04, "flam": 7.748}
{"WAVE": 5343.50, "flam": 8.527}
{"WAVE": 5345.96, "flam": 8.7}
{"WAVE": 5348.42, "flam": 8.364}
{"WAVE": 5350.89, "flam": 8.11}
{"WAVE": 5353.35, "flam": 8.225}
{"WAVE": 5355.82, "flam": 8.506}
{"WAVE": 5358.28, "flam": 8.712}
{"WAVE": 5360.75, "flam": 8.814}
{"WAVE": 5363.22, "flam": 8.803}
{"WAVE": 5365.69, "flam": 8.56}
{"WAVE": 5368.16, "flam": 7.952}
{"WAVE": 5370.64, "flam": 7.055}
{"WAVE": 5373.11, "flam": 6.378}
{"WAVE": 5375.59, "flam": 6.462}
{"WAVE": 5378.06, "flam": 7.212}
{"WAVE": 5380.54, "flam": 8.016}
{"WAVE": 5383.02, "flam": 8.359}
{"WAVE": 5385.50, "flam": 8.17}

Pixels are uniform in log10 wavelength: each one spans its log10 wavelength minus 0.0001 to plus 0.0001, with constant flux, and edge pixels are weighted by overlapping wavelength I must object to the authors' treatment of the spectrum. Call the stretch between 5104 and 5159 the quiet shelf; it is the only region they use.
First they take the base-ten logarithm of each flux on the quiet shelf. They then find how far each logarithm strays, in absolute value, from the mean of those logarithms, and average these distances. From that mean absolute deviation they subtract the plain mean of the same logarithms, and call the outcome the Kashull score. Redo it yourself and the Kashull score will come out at -0.820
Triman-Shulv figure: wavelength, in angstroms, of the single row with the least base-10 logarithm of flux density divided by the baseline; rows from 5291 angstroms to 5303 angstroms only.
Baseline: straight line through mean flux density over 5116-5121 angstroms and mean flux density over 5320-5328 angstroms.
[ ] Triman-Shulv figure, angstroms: 5292.07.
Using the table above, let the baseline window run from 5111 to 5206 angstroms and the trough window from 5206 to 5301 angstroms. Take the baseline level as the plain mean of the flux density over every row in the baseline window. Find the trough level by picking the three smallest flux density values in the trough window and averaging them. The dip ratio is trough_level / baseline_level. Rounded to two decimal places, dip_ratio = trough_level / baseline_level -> 1.03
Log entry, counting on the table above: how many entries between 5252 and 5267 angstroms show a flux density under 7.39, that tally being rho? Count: 1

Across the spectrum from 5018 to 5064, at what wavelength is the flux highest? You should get 5056.22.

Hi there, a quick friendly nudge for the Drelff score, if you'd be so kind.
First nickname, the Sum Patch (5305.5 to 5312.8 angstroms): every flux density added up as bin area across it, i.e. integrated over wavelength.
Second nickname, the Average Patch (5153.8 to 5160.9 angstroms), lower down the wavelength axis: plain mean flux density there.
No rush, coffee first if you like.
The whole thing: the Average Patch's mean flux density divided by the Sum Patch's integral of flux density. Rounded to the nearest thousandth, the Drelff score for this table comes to 0.100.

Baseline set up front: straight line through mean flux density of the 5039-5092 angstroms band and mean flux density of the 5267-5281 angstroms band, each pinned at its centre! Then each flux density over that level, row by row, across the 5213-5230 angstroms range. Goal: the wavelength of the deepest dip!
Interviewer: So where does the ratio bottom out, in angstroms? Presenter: 5221.87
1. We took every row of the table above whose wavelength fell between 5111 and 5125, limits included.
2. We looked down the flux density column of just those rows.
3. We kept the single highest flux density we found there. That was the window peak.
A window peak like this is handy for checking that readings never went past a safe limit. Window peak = 7.484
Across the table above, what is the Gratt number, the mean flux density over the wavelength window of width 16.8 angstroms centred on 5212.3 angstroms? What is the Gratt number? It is 7.55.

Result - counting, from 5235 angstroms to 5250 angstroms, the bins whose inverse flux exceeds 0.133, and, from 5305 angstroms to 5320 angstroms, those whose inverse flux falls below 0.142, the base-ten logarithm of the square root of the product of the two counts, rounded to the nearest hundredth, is 0.54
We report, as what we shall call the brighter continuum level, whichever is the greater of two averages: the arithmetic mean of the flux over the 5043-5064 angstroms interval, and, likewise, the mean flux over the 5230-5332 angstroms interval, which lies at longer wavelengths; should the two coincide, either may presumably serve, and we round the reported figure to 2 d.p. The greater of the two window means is 7.74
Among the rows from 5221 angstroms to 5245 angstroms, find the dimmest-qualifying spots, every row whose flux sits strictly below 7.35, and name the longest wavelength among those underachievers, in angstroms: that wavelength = 5221.87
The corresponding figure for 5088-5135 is 5133.64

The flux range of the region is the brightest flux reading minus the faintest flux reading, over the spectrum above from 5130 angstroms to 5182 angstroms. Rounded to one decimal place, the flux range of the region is 1.2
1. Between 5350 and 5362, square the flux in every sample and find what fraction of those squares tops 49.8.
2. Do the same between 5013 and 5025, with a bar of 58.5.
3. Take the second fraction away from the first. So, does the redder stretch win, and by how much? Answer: 1.00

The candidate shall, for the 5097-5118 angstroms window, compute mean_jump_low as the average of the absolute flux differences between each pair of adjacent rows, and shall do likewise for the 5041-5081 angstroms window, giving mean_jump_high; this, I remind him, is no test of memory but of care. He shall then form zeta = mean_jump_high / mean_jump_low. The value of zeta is 1.81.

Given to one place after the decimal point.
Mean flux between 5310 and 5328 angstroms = 8.0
